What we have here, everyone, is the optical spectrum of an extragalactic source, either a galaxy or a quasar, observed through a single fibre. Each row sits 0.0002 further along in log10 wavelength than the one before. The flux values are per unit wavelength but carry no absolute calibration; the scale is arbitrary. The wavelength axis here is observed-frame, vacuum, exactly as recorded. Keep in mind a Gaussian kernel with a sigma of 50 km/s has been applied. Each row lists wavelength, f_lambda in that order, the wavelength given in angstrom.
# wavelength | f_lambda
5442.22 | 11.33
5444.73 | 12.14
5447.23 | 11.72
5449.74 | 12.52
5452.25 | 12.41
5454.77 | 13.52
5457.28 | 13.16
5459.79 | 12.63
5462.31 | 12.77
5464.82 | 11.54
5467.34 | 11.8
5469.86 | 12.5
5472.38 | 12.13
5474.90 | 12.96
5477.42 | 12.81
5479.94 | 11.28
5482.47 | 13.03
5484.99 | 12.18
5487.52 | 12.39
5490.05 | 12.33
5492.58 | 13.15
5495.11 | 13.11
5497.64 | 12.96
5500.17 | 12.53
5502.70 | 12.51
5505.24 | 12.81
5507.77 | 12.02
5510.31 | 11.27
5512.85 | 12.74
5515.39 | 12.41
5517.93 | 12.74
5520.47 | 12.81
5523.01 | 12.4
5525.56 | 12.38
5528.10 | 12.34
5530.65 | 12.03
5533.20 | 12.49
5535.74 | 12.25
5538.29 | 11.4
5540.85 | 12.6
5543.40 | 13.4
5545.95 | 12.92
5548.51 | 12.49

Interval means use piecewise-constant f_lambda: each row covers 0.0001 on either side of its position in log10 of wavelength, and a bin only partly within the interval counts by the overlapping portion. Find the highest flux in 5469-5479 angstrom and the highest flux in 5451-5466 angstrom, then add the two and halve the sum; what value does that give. 13.2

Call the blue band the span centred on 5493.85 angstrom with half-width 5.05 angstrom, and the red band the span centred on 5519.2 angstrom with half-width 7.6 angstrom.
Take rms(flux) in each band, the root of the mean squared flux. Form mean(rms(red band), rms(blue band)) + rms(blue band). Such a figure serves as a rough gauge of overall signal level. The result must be 25.6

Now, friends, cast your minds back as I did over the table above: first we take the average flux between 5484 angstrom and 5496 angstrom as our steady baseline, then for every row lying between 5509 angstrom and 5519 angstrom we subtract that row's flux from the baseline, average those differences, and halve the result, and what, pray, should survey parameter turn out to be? 0.17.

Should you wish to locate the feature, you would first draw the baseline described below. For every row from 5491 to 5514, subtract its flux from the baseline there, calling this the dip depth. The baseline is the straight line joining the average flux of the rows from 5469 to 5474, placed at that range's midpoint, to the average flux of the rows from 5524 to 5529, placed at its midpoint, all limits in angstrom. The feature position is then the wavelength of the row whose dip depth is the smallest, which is 5492.58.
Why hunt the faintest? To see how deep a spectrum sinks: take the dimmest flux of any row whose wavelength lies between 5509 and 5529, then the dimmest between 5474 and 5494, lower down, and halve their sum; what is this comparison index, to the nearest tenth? 11.3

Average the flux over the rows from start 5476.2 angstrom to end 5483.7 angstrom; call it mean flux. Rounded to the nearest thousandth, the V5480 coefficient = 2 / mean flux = 0.162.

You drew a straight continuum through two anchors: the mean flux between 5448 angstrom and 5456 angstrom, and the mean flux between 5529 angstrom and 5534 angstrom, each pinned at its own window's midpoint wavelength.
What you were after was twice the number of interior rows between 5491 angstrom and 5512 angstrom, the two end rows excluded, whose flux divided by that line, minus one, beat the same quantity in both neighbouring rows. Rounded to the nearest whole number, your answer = 2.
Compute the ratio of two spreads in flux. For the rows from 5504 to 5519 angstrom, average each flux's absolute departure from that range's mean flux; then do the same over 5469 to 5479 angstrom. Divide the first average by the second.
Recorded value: 1.6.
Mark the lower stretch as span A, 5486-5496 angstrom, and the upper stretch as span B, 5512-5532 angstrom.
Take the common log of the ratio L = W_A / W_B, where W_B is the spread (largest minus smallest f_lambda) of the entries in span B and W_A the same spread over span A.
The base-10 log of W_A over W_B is 0.0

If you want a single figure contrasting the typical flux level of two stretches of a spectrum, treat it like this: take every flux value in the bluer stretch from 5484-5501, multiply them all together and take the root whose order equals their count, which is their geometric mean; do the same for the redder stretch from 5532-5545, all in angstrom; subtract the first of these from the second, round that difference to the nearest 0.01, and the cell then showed -0.25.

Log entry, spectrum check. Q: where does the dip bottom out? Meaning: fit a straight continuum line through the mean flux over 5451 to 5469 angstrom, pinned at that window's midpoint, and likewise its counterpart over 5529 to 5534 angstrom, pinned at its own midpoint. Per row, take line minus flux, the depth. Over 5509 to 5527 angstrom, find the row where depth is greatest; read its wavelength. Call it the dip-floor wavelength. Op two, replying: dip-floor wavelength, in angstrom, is 5510.31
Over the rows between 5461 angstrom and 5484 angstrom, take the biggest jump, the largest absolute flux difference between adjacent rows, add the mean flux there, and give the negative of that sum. -14.06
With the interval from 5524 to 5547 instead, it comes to -13.62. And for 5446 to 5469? -13.68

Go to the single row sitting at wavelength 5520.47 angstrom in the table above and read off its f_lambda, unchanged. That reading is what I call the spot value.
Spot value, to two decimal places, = 12.81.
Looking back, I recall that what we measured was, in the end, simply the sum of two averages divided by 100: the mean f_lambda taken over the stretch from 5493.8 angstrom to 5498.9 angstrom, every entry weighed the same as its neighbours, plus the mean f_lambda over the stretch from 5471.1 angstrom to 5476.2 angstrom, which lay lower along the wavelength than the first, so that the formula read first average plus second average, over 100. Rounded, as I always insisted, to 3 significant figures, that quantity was 0.256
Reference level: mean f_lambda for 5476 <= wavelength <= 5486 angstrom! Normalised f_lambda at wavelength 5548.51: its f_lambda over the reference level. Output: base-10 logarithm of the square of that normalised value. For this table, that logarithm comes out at 0.01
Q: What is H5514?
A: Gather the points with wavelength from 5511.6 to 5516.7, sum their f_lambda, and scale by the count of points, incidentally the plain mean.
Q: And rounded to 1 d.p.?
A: 12.6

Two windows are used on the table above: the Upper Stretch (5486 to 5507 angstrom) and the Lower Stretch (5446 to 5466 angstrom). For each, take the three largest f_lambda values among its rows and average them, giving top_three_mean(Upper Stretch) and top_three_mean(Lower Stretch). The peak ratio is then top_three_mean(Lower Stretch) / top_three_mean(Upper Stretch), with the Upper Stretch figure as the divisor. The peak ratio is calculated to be 1.006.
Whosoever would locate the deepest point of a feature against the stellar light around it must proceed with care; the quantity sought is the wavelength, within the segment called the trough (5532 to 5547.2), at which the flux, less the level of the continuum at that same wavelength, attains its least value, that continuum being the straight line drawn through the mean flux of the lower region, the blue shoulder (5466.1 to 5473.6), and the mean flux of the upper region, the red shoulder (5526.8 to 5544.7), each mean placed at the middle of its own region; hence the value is 5538.29 angstrom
